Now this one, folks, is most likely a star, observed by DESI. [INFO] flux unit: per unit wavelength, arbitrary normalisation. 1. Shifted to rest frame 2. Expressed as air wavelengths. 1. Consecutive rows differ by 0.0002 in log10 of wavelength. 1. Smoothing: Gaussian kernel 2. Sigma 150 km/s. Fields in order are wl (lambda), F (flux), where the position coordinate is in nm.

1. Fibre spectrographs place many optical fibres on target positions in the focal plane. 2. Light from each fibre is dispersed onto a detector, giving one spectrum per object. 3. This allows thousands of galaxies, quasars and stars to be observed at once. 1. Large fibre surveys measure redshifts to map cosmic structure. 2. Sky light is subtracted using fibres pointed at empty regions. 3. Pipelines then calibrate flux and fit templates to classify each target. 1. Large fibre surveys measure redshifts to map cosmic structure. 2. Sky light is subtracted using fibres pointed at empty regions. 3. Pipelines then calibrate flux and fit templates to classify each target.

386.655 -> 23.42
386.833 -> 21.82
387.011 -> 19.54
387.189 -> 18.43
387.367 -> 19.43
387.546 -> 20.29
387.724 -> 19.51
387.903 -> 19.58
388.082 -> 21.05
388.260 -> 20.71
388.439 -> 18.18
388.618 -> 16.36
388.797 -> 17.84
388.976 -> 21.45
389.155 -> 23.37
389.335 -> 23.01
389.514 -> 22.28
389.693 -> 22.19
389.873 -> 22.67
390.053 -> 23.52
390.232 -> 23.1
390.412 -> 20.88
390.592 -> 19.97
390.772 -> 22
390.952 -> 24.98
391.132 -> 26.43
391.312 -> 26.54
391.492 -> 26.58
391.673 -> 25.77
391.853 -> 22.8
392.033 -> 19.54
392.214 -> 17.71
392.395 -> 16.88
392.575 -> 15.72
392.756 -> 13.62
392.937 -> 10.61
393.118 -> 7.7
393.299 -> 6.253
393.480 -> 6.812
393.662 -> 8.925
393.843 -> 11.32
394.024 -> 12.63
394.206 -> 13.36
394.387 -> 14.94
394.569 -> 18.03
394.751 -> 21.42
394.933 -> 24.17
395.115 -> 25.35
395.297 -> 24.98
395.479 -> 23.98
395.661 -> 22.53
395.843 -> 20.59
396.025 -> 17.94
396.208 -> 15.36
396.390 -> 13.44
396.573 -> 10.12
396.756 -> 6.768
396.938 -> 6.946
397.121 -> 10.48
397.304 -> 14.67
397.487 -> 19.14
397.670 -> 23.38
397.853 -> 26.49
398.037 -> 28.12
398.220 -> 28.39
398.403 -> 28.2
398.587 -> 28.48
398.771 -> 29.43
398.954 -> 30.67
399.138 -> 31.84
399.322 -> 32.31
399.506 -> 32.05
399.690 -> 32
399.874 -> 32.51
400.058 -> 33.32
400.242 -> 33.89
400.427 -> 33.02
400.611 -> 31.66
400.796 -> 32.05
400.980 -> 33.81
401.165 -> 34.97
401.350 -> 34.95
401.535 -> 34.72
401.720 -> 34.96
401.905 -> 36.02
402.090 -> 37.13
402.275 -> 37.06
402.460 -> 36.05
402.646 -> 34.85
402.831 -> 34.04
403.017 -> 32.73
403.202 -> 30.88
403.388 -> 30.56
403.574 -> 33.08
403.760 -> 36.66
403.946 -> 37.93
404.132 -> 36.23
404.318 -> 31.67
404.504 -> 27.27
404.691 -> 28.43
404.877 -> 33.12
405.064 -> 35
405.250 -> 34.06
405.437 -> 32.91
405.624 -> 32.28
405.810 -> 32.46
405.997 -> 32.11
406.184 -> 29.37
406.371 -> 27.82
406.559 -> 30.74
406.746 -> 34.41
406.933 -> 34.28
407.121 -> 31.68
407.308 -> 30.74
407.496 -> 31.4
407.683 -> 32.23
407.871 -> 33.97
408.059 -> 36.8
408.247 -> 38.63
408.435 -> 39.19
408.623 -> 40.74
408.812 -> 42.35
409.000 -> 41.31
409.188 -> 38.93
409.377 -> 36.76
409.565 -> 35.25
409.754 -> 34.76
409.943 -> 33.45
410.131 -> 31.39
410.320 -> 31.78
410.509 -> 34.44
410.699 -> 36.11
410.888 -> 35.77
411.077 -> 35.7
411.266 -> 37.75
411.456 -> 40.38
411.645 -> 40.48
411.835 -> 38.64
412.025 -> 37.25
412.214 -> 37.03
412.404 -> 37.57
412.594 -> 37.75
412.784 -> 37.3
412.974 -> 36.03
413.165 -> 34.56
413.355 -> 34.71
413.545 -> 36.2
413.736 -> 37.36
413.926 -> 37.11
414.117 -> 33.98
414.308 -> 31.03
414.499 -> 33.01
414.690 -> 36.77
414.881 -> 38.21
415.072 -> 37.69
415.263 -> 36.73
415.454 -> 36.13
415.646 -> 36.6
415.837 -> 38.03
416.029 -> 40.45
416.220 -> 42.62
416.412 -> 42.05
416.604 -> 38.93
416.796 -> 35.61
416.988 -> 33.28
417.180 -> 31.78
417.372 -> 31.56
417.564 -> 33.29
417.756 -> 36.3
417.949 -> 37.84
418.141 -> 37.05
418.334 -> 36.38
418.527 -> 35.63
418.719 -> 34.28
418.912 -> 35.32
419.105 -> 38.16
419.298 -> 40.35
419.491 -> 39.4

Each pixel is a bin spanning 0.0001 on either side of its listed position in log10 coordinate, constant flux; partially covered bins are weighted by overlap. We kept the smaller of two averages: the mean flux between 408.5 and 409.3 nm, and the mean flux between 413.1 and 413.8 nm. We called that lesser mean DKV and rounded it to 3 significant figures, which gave 35.7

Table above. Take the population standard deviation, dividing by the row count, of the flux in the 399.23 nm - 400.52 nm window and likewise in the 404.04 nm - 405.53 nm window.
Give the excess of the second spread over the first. 2.3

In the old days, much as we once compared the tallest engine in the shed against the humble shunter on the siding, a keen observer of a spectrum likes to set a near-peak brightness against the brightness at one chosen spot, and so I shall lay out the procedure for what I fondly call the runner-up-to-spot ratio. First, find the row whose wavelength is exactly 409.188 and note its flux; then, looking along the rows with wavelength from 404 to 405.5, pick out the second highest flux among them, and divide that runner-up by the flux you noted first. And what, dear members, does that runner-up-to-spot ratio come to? 0.90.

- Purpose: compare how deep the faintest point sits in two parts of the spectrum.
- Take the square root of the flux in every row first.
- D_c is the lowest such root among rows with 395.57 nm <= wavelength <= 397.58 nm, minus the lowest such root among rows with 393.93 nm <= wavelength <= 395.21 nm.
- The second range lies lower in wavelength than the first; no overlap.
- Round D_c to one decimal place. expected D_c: -1.0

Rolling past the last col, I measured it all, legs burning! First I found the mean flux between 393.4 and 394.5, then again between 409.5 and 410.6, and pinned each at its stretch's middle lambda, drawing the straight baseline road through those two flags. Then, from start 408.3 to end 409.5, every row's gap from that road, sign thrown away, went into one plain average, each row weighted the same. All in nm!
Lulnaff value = 8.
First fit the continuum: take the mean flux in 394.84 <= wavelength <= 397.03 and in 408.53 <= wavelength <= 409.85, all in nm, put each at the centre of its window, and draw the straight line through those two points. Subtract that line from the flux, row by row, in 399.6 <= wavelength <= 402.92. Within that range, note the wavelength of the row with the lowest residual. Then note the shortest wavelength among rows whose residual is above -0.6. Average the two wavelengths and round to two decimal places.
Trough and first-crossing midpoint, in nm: 401.26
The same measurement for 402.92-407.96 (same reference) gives 404.69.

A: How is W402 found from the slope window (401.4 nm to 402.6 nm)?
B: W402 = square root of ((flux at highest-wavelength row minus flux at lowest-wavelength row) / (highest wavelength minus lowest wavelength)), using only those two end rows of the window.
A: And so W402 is 1.2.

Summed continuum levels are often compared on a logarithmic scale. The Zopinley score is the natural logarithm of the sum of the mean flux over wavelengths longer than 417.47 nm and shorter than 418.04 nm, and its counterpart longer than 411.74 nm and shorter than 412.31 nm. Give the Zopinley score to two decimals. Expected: 4.30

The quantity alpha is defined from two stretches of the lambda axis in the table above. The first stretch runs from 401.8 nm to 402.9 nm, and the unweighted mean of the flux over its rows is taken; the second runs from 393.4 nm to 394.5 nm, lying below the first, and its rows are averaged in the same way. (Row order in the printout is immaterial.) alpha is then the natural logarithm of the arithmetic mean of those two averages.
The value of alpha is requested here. 3.2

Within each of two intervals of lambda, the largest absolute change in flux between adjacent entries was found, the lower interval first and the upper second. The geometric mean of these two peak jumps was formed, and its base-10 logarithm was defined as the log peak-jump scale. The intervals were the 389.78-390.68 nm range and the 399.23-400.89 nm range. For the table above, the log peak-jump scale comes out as 0.240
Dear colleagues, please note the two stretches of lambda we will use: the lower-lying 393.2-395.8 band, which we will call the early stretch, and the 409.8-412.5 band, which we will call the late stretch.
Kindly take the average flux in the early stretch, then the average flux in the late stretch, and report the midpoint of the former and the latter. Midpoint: 26.5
